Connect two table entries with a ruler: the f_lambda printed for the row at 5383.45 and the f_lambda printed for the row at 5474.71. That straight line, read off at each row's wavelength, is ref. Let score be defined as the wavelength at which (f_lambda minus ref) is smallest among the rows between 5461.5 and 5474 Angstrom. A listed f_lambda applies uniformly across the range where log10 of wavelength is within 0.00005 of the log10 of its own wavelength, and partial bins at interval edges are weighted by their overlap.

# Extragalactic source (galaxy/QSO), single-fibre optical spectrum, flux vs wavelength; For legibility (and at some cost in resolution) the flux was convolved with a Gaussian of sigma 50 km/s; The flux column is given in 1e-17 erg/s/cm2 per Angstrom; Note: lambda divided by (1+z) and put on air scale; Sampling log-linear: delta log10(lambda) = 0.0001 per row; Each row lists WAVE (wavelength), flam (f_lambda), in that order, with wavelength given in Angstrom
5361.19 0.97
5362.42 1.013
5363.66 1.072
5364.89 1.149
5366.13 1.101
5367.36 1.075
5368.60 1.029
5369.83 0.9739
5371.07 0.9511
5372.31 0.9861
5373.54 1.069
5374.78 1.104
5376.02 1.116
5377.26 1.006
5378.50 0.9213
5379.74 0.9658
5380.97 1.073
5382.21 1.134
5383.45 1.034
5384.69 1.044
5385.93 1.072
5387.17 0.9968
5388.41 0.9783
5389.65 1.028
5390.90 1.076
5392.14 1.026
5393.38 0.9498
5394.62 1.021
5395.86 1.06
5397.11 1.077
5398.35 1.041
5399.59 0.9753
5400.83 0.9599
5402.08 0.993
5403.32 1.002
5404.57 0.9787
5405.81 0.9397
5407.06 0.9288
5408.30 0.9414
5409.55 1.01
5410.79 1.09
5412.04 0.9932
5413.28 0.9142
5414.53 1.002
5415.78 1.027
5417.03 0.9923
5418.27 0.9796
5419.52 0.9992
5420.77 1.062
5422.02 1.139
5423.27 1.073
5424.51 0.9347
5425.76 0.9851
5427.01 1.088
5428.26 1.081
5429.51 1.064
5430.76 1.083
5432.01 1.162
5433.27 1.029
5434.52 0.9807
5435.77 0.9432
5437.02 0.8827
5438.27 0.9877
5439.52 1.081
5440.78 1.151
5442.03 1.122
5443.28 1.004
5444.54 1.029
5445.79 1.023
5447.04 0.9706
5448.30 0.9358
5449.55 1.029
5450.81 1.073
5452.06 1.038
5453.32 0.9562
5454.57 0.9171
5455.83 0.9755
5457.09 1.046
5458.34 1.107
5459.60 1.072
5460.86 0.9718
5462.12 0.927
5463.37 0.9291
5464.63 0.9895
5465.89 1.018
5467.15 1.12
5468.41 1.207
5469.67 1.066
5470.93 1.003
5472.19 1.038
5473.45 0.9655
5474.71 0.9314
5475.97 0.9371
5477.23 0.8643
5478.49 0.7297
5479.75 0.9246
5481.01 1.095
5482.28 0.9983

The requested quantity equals 5462.12 Angstrom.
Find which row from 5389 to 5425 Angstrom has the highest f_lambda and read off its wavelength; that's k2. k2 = 5422.02 Angstrom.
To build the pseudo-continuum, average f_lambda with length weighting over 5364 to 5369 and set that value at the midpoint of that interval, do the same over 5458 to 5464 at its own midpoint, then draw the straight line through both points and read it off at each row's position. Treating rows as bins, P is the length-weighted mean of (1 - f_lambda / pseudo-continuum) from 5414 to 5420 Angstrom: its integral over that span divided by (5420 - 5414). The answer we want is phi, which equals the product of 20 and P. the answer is 0.8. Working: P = 0.04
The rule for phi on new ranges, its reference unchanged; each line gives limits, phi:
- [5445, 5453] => 0.0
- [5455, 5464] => -0.1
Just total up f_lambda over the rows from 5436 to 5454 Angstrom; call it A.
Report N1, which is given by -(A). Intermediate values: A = 14.3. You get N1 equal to -14.3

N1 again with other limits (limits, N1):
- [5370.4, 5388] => -14.5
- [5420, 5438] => -14.5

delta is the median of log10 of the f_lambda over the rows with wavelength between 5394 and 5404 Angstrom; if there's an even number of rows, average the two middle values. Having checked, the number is 0.0049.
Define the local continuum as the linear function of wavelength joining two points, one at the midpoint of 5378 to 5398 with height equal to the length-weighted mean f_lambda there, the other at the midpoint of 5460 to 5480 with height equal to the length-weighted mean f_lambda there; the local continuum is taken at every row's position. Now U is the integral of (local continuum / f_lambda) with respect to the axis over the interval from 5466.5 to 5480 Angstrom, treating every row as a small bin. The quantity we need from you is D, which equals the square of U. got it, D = 186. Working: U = 14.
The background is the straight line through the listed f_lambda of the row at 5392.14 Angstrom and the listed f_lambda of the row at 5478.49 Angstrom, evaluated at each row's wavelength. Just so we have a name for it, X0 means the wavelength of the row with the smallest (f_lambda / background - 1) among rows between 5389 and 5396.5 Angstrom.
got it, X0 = 5393.38 Angstrom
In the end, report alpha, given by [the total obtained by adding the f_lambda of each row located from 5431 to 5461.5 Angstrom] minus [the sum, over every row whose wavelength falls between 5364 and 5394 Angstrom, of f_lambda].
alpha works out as -0.4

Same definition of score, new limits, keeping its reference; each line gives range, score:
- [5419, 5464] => 5437.02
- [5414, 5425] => 5424.51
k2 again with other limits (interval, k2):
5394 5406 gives 5397.11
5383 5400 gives 5397.11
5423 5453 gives 5432.01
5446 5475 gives 5468.41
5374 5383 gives 5382.21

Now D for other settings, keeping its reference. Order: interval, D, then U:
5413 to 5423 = 99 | 10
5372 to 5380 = 66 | 8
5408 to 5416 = 67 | 8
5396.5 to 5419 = 535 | 23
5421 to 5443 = 450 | 21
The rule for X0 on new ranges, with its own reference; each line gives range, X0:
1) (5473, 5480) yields 5478.49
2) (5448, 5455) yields 5448.30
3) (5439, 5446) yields 5443.28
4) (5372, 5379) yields 5378.50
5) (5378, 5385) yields 5378.50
